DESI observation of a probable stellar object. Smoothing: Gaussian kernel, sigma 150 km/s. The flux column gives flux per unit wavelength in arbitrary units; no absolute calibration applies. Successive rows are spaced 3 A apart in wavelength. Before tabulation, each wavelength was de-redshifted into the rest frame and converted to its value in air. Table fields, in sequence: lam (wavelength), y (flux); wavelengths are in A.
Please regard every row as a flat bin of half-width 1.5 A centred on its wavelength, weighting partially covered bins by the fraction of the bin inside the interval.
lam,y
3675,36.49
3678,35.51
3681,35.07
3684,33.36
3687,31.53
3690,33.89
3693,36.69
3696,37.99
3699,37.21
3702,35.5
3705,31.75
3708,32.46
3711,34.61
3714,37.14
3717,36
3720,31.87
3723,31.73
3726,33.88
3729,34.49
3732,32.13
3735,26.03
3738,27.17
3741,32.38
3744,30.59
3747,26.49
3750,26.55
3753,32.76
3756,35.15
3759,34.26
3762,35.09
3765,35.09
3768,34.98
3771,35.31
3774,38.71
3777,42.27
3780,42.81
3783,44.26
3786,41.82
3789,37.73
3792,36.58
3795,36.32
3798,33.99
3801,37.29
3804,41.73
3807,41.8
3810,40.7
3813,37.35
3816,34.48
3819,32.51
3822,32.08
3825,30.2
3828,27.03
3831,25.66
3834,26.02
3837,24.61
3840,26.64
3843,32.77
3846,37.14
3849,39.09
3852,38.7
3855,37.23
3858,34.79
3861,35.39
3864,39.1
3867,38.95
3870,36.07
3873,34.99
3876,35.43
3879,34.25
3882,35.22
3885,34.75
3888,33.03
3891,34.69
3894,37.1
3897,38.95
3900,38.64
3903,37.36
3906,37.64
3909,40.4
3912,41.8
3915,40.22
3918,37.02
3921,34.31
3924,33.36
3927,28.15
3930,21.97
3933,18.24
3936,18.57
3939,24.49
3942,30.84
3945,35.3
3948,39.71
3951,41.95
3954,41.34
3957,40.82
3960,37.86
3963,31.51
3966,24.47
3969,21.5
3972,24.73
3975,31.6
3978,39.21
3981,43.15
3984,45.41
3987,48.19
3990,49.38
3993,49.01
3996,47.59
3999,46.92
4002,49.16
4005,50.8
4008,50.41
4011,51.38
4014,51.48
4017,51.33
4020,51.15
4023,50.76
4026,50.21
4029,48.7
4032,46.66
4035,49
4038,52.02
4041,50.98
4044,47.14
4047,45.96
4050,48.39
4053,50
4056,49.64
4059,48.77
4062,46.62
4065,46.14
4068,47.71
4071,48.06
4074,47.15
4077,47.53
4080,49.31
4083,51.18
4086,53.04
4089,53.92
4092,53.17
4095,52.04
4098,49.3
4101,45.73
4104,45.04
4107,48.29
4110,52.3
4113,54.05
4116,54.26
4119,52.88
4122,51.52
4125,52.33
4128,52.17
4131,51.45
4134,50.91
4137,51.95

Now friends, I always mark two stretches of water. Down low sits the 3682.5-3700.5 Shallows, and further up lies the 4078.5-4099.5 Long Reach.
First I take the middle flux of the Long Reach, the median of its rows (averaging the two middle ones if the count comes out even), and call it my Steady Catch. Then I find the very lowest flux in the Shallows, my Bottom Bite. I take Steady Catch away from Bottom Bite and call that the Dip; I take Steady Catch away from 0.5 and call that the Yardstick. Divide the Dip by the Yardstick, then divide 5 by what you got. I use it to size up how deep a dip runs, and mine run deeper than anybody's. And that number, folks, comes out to 13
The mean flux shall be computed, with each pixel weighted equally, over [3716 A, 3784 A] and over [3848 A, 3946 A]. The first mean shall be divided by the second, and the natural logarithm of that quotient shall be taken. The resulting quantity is 0.0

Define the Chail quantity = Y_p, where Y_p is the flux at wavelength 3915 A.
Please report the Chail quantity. 40.22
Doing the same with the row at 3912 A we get 41.8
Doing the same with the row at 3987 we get 48.19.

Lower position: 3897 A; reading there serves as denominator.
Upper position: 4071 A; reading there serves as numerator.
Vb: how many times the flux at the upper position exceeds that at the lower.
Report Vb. 1.23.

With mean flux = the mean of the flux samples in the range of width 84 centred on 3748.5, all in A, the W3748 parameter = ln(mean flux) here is 3.54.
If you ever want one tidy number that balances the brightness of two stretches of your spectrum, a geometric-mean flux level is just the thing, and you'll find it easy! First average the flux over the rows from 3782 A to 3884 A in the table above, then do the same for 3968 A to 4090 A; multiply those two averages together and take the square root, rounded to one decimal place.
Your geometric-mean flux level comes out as 40.7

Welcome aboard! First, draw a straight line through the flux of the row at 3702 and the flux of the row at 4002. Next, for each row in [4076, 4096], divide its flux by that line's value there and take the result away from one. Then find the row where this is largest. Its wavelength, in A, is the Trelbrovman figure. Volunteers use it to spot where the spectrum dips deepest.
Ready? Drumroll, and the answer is 4077 A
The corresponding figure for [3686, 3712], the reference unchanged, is 3705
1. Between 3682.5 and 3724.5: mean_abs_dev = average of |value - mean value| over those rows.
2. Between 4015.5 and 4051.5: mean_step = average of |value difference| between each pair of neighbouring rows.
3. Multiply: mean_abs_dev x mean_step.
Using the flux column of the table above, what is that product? 3.4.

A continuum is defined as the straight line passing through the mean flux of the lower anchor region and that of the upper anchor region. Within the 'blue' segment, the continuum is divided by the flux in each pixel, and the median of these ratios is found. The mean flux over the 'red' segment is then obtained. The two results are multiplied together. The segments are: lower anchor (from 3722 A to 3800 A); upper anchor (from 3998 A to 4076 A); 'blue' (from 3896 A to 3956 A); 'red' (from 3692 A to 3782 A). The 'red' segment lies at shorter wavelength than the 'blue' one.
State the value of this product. 39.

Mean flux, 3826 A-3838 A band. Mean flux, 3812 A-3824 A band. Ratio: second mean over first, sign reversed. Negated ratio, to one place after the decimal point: -1.3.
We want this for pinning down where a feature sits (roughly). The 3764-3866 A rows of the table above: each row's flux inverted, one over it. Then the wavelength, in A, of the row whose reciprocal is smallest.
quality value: 3783 A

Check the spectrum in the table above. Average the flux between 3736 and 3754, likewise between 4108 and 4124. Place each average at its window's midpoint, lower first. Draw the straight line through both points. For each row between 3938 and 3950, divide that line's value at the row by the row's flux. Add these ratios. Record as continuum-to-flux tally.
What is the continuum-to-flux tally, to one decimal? 5.3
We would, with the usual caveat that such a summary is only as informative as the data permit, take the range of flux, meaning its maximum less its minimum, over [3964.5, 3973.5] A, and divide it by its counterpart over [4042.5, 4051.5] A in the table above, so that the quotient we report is 1.3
